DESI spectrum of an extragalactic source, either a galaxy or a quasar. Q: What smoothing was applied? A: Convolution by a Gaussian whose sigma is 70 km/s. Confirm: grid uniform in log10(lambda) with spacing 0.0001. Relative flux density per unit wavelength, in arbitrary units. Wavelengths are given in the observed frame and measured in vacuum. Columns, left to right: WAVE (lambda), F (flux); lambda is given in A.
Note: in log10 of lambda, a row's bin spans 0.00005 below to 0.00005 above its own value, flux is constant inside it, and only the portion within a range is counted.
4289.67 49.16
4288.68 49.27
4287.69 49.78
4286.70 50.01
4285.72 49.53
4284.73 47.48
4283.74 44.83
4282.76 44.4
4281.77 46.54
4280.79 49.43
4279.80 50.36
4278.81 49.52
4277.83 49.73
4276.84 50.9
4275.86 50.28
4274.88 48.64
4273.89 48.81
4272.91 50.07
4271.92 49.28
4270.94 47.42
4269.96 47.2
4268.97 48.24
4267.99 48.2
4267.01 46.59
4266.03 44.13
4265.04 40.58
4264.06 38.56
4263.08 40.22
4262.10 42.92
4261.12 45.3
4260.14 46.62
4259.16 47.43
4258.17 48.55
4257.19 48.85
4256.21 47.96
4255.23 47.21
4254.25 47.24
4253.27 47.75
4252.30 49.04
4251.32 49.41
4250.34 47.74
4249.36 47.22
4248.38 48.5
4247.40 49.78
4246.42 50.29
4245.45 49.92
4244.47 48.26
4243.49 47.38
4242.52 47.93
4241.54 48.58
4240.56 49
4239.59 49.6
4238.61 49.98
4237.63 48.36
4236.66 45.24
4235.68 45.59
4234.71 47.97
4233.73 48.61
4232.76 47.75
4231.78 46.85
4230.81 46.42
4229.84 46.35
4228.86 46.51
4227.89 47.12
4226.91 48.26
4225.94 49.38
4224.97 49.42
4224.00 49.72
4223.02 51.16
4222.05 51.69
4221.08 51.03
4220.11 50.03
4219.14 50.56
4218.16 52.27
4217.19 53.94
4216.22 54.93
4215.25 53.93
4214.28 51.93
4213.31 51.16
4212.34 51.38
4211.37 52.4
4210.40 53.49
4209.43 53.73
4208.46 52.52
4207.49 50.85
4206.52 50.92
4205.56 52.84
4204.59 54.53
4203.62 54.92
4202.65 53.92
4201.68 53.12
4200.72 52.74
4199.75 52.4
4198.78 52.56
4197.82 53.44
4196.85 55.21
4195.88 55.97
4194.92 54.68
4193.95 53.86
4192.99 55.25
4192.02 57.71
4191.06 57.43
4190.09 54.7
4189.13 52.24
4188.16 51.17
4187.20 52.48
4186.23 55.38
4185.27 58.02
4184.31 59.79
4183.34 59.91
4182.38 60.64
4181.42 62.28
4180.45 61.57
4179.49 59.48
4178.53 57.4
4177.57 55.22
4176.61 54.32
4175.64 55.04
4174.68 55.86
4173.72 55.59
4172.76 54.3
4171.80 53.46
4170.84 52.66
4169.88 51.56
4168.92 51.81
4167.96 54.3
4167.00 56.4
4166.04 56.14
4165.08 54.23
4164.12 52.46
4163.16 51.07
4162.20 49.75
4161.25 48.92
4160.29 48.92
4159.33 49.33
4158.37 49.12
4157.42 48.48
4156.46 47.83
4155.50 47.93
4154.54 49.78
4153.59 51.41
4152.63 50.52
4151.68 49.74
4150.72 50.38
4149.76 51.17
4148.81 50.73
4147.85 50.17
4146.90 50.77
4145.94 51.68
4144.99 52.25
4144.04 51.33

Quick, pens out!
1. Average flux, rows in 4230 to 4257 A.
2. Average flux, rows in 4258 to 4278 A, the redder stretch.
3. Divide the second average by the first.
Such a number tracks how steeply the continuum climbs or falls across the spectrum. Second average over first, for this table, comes 0.97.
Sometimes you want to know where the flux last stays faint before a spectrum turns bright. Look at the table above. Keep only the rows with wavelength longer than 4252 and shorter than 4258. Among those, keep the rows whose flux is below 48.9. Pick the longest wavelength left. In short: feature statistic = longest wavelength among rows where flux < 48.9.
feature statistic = 4257.19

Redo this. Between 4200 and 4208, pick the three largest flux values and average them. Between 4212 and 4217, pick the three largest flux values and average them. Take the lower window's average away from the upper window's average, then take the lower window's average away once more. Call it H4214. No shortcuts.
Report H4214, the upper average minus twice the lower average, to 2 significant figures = -55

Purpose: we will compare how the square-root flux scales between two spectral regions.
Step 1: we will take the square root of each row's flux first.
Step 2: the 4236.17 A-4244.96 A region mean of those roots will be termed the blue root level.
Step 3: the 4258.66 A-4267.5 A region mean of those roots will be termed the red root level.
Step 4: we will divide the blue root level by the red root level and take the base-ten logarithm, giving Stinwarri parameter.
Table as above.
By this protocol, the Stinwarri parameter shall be 0.02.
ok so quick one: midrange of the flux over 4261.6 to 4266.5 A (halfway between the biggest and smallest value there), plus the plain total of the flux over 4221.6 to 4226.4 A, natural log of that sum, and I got 5.68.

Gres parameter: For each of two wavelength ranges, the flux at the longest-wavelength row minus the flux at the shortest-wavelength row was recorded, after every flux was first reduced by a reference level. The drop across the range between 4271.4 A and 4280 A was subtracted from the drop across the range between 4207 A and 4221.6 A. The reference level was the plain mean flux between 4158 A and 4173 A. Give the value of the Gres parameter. -1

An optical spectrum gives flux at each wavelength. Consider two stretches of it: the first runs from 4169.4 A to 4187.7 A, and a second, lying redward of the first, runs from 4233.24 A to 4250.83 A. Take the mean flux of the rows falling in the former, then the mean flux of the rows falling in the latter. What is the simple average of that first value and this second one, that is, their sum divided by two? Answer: 52.5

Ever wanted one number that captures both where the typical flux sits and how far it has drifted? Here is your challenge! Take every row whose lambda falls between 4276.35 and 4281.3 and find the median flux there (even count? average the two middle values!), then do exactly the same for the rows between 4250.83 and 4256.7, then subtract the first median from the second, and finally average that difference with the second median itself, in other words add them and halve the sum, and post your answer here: 23.0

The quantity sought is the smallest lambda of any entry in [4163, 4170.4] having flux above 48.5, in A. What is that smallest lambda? 4163.16 A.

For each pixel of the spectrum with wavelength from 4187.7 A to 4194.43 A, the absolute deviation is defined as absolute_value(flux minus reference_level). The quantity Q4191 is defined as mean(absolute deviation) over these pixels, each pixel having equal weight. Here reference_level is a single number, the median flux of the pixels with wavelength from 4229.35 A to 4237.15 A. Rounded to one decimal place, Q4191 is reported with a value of 8.0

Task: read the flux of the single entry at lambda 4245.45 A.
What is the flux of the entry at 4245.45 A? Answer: 49.92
